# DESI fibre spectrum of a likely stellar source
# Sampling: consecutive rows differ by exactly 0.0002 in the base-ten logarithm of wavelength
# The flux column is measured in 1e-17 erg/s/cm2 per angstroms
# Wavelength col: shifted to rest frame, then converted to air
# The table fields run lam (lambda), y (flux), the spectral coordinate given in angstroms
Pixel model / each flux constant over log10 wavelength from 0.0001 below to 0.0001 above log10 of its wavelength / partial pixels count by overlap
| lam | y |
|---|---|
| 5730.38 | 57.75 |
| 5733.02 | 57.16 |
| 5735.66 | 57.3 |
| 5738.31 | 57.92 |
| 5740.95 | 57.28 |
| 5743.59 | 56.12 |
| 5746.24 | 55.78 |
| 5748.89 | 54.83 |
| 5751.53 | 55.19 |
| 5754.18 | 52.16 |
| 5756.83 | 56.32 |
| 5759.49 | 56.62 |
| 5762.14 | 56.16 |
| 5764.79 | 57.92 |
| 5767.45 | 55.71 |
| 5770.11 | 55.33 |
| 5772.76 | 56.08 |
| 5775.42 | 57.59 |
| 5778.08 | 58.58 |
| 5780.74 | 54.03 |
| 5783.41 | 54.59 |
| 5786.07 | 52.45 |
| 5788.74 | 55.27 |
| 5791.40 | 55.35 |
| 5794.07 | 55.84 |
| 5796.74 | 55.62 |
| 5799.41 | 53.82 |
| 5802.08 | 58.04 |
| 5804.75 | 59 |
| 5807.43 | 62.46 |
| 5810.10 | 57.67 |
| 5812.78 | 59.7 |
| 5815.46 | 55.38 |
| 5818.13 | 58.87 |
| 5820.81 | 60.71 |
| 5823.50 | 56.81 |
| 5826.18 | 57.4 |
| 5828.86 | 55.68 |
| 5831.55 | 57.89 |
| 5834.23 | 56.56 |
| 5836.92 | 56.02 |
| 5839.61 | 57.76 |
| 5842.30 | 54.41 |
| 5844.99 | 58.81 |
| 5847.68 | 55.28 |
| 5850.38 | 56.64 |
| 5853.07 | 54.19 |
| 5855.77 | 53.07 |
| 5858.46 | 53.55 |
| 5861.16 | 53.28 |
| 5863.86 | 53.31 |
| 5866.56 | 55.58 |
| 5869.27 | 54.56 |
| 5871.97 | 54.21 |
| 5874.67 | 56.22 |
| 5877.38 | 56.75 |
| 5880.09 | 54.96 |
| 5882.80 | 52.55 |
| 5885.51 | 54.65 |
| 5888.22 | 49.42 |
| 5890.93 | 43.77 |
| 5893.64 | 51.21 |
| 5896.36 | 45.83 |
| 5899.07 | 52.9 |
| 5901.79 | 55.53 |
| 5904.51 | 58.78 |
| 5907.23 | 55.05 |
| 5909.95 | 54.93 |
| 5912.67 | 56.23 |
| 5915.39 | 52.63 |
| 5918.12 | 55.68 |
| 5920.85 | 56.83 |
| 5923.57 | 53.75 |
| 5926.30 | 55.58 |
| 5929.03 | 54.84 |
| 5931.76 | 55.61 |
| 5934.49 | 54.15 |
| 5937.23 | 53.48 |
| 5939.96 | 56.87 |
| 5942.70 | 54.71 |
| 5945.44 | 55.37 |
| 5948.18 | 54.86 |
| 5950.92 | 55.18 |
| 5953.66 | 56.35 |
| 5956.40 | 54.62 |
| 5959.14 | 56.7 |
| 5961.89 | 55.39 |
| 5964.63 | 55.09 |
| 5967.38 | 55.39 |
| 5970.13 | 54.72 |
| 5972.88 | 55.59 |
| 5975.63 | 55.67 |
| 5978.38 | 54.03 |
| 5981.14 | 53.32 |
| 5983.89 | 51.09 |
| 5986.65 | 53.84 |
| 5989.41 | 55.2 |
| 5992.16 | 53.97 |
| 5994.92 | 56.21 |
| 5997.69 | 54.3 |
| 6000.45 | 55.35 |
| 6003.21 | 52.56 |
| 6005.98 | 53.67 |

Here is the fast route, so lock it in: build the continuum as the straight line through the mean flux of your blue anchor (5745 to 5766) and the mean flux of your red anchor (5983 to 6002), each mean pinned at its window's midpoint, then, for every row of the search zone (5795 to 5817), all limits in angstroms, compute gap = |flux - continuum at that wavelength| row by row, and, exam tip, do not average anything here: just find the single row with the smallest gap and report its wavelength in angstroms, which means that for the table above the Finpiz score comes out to 5815.46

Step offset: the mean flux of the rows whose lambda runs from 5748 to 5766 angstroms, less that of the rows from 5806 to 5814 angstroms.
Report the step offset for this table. -4.3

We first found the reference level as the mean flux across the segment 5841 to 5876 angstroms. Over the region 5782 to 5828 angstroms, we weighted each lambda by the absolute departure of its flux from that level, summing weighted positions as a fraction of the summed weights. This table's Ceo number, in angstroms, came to 5809.9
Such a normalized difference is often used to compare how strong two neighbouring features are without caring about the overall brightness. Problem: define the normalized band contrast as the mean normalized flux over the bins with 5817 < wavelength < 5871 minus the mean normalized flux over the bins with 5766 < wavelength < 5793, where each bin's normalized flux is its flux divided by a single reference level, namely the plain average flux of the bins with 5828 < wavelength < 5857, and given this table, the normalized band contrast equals 0.01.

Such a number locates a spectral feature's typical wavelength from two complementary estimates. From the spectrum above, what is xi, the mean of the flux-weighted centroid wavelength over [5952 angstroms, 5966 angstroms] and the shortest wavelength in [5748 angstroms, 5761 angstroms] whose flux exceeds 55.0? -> 5855.3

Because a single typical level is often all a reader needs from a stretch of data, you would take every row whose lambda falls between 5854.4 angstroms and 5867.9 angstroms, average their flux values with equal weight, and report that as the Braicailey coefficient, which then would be 53.8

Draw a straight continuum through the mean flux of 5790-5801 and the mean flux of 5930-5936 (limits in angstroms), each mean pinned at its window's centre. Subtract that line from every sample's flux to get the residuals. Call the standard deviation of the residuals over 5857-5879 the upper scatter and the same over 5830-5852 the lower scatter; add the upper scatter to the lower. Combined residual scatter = 3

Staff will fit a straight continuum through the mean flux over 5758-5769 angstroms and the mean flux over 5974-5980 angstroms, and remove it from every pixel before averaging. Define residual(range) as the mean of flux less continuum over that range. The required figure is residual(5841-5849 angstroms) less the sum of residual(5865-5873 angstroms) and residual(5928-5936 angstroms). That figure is 1.5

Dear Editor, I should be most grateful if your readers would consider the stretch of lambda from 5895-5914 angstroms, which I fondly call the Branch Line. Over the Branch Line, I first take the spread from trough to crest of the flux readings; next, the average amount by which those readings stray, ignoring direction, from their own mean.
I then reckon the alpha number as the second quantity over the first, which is 0.212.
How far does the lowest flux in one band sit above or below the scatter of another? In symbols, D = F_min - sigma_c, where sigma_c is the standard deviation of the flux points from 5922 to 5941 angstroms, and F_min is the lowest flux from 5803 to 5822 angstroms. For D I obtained 54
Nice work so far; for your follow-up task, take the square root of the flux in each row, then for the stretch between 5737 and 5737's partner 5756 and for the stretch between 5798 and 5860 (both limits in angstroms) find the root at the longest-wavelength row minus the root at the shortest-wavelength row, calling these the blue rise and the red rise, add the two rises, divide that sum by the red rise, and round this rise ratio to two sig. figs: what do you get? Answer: 22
